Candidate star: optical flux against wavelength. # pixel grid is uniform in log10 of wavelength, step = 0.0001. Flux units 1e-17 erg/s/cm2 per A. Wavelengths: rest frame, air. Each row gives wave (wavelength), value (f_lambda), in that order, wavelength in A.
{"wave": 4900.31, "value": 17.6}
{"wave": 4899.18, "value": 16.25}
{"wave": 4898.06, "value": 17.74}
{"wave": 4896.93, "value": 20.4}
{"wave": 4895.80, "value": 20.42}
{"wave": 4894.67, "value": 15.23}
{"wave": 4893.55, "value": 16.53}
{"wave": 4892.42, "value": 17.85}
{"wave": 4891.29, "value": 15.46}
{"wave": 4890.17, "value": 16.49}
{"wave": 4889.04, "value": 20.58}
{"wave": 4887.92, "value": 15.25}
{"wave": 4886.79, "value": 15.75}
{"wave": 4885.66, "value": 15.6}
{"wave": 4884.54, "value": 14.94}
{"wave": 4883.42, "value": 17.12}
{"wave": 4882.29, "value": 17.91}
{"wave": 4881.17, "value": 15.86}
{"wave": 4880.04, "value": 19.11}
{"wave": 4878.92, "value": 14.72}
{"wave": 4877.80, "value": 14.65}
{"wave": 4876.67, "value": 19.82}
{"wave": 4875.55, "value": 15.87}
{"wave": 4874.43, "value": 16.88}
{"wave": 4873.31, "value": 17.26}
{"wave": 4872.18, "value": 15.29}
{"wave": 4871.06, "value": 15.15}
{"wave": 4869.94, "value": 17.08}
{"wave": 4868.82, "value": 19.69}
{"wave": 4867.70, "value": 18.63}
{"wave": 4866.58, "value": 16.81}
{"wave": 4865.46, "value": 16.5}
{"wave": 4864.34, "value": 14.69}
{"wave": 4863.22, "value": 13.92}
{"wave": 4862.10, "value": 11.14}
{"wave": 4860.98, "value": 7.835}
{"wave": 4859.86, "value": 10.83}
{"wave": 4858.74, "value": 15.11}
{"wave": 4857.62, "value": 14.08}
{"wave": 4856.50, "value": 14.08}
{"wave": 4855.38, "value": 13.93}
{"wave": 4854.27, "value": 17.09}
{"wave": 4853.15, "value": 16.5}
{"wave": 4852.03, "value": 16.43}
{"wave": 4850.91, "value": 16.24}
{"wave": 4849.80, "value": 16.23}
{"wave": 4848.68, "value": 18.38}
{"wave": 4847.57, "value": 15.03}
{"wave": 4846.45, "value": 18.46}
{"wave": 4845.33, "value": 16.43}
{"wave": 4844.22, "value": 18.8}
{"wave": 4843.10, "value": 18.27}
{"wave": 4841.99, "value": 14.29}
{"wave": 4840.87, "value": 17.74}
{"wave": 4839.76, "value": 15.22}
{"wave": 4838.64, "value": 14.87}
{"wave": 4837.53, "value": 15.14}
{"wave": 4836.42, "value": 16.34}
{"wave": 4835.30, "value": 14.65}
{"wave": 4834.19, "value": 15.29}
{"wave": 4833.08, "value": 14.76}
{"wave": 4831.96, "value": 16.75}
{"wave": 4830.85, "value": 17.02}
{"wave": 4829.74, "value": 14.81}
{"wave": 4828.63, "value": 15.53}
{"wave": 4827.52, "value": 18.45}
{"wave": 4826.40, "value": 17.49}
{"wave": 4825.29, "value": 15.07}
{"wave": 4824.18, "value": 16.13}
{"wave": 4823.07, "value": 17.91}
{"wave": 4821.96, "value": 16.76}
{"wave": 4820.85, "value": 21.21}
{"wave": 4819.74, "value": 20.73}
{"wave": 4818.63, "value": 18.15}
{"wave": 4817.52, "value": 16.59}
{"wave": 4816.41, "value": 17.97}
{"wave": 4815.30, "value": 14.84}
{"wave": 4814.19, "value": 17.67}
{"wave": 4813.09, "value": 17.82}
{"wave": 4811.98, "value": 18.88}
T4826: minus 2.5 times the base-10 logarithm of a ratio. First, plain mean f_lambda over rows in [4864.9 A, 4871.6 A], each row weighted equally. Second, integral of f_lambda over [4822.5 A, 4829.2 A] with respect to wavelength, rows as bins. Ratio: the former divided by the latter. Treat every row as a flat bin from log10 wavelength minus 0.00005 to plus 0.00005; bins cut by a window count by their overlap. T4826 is 2.03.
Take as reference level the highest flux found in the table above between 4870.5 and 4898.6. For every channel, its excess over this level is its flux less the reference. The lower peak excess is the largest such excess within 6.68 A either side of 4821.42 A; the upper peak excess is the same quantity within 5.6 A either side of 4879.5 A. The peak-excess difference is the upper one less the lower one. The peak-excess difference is -1.4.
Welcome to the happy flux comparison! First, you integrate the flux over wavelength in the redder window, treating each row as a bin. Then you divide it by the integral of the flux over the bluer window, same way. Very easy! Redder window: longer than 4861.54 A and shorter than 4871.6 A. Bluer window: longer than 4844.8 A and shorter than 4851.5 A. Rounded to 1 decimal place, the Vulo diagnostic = 1.4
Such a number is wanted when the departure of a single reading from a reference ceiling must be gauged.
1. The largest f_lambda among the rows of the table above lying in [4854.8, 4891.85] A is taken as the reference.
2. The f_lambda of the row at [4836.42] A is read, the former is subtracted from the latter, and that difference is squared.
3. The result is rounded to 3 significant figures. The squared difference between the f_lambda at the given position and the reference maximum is 18.0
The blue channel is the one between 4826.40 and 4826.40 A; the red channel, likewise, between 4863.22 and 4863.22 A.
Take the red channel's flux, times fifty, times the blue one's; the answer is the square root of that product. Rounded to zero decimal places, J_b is 110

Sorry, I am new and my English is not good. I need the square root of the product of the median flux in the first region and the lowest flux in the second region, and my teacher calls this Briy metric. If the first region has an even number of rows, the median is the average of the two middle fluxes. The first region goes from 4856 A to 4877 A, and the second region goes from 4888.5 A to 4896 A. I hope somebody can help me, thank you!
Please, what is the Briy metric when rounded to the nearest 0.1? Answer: 15.3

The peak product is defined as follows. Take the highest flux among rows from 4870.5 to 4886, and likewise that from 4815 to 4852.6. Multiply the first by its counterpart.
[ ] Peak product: 420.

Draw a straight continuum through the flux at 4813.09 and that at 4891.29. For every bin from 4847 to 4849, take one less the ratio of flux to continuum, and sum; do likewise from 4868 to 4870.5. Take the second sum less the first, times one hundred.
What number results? -29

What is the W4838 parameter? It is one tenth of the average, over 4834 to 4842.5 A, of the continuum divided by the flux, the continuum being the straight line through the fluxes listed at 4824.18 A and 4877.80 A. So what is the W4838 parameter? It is 0.102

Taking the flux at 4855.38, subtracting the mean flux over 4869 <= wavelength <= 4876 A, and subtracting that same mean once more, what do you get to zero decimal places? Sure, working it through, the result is -19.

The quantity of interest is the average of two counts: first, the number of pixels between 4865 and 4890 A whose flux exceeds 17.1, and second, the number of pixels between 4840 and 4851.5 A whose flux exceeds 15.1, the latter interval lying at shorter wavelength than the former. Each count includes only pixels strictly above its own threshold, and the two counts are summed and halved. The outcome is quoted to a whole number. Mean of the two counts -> 8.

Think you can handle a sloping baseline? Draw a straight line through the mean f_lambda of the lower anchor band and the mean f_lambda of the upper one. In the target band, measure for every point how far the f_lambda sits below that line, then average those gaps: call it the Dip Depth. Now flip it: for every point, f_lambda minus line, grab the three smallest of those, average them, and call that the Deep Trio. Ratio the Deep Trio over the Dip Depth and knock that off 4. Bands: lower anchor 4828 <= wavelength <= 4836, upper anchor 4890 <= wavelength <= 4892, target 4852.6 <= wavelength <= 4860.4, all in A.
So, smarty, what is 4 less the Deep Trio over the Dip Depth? 6.3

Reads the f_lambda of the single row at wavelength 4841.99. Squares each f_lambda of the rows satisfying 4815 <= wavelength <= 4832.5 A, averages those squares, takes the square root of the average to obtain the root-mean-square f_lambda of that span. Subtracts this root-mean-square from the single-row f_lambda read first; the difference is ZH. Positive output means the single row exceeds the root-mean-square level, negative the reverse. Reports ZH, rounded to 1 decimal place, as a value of -3.0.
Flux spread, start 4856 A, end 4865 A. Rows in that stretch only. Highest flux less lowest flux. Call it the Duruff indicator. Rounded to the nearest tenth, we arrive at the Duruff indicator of 7.3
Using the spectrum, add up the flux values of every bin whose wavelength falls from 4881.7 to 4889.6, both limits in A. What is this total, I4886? 117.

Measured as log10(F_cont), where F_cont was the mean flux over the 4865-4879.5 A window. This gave 1.23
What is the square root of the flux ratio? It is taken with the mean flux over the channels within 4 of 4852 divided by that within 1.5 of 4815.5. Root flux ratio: 0.99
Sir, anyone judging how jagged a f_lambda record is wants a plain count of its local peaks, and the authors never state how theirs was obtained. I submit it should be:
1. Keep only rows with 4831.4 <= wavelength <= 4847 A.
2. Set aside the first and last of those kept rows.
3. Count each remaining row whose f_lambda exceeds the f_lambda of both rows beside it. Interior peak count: 4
